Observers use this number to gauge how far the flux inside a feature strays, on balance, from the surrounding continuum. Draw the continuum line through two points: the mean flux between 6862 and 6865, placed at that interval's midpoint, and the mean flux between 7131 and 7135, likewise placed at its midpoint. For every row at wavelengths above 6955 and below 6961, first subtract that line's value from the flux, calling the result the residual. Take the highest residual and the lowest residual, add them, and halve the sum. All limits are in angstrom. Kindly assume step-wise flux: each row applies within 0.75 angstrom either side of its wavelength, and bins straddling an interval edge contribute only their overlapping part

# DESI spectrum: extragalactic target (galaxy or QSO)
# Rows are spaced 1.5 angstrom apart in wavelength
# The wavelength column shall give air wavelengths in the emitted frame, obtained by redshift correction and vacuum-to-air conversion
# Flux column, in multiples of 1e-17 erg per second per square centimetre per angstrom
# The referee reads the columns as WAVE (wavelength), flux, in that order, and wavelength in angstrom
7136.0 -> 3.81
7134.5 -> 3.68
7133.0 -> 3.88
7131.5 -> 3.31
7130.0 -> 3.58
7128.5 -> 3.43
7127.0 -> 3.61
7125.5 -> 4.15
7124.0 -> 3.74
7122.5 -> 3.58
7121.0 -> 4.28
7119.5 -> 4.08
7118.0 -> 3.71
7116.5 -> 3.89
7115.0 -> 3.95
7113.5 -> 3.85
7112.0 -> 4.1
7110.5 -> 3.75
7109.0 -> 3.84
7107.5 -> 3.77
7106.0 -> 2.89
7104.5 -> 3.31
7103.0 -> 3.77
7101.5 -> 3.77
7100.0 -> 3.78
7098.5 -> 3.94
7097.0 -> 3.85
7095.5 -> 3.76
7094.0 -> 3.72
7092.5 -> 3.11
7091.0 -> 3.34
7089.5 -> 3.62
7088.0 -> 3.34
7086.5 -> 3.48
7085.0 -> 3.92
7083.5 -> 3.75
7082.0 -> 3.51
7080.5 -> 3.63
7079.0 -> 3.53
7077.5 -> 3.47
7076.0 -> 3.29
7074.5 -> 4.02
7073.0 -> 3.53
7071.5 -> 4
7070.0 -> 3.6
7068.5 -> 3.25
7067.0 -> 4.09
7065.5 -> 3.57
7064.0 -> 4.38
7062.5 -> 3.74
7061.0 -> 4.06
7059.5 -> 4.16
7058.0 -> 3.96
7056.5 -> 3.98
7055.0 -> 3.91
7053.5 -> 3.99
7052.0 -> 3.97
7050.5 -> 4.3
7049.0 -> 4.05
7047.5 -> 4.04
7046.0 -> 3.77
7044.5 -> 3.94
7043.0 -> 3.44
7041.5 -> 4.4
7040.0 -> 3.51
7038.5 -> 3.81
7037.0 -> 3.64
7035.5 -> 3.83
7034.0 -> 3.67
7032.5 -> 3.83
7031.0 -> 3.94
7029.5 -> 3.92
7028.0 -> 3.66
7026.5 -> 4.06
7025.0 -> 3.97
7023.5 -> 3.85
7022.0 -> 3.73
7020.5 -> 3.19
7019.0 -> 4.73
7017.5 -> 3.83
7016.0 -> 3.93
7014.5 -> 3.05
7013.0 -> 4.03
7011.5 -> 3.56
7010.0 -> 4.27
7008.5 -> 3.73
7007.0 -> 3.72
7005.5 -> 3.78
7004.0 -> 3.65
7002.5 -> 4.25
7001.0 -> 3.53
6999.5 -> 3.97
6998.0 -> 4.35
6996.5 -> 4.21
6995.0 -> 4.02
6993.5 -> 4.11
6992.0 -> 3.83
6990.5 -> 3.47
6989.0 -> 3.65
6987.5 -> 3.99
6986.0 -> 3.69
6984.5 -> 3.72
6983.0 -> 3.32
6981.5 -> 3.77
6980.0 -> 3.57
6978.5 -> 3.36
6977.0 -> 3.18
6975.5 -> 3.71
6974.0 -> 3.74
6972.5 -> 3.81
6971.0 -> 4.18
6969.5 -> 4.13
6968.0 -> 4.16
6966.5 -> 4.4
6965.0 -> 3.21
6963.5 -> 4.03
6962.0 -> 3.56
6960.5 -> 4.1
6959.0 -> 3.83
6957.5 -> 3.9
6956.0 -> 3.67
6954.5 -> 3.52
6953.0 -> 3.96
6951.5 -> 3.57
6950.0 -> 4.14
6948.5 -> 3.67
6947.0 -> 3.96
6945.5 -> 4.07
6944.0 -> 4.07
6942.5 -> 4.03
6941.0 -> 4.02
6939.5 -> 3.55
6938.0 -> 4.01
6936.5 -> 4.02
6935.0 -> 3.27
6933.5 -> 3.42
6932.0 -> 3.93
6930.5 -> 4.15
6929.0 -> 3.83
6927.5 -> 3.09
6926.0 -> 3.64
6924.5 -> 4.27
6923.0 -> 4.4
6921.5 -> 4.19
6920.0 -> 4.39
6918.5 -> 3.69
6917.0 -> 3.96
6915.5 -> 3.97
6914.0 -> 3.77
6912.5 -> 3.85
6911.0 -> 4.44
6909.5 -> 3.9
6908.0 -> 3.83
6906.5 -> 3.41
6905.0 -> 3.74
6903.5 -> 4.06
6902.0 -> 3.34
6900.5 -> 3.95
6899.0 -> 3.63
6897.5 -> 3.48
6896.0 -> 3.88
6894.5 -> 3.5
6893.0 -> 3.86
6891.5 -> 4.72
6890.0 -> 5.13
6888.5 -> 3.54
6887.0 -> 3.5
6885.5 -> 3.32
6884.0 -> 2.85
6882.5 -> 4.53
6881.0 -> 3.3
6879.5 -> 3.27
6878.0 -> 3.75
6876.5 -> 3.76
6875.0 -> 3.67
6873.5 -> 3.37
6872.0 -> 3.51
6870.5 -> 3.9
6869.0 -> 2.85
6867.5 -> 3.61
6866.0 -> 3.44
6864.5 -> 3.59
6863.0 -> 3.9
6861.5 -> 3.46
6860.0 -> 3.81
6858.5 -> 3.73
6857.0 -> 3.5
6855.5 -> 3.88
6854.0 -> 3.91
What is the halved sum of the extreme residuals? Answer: 0.18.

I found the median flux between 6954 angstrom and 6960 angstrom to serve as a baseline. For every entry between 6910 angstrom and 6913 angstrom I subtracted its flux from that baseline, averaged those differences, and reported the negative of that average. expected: 0.40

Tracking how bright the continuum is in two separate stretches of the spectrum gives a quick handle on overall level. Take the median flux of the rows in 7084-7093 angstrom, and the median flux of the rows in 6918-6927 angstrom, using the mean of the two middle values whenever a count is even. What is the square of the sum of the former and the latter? 58.4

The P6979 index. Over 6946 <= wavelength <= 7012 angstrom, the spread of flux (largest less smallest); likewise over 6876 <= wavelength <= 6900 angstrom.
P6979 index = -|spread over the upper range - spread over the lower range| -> -1.1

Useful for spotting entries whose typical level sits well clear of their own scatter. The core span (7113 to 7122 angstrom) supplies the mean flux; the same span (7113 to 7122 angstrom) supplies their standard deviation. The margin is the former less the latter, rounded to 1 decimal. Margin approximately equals 3.8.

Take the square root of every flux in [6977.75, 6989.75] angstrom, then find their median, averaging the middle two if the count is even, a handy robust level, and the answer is 1.92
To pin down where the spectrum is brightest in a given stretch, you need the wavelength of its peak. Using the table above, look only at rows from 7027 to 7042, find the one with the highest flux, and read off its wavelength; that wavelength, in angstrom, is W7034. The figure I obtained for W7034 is 7041.5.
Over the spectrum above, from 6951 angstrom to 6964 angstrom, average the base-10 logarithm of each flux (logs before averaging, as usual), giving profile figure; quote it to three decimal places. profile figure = 0.578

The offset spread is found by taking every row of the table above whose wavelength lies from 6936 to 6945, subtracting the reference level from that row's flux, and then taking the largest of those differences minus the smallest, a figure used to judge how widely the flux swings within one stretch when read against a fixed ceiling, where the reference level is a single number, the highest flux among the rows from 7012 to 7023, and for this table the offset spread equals 0.5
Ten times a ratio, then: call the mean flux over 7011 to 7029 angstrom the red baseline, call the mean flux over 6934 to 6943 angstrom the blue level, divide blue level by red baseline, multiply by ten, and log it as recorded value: 10.0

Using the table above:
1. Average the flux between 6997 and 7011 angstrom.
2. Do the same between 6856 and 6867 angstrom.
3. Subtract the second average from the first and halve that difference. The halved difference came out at 0.14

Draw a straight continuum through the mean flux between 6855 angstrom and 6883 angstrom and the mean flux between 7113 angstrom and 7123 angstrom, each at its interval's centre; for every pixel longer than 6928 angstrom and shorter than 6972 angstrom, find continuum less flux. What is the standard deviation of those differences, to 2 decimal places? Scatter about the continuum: 0.29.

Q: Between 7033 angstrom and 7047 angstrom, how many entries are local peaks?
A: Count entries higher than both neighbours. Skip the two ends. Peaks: 4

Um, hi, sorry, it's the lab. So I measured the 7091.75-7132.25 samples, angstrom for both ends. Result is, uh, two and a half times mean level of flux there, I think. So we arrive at 9.31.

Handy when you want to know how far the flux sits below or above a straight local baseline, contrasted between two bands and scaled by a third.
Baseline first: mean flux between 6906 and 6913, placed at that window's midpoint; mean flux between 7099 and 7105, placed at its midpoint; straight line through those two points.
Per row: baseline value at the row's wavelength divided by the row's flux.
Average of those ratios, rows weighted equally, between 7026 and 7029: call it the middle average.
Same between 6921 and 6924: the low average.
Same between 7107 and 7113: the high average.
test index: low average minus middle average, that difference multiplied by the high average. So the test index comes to -0.07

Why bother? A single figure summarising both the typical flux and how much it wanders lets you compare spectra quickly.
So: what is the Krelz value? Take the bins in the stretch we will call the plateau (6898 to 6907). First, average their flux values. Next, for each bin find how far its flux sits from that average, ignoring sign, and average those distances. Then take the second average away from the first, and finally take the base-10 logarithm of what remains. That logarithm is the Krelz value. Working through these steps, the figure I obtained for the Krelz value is 0.539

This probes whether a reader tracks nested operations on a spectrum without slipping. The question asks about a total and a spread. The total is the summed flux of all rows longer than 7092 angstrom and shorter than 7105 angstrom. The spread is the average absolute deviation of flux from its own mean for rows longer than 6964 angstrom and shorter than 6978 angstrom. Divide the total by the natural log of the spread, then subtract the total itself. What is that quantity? -64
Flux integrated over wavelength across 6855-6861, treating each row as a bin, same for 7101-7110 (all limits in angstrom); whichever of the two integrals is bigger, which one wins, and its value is 32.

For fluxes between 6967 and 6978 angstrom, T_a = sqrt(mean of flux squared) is 3.858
